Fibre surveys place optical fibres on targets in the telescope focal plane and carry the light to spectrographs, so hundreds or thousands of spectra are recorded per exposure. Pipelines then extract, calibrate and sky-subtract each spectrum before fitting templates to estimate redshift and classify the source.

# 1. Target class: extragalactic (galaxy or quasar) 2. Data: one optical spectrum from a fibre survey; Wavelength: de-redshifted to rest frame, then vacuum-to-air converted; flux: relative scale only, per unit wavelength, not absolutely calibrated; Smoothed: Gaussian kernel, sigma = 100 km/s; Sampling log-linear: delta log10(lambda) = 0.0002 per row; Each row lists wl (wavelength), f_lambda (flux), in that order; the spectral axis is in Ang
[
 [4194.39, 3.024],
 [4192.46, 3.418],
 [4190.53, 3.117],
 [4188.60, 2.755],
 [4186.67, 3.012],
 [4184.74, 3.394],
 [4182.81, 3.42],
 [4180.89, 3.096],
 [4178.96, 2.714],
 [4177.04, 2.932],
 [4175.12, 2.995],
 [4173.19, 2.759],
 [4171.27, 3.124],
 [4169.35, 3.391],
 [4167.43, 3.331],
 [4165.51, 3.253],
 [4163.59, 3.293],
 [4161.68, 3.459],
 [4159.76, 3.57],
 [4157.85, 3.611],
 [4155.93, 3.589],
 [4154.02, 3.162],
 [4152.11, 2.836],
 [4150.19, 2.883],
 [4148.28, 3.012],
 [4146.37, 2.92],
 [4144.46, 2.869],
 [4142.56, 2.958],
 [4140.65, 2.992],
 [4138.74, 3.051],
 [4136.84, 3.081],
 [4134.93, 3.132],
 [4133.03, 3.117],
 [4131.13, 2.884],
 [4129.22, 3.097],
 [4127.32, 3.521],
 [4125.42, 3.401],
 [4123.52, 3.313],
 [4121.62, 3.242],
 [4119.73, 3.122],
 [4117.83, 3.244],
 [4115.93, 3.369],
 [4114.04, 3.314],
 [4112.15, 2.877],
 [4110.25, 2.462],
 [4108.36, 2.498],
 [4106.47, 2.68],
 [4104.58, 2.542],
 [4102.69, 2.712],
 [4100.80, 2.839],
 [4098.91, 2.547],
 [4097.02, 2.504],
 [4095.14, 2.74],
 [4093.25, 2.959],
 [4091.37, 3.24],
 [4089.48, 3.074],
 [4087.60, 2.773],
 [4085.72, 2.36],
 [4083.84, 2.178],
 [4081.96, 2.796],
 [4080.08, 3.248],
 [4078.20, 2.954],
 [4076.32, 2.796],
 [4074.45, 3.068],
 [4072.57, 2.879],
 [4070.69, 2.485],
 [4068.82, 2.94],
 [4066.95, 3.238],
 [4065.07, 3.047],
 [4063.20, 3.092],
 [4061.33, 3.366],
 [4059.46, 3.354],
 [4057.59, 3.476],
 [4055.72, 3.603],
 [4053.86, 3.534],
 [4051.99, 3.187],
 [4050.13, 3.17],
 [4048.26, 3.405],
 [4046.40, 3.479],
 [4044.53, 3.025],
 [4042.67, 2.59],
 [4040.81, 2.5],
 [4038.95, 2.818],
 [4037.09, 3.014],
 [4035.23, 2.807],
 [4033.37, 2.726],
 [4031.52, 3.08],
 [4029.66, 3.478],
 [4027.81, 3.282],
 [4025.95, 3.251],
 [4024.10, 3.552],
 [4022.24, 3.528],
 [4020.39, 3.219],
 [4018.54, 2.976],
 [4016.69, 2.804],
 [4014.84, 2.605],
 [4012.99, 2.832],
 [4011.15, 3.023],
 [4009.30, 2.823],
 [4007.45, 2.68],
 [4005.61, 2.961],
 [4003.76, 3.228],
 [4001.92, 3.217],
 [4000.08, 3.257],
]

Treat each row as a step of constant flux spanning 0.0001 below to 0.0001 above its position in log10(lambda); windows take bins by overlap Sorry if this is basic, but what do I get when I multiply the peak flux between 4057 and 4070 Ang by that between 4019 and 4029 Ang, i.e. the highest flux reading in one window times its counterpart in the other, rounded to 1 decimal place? 12.3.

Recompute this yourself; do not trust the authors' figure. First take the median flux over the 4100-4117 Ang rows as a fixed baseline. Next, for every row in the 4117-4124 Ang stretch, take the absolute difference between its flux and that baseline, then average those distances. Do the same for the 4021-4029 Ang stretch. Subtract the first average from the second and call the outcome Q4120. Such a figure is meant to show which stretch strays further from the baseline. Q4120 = 0.17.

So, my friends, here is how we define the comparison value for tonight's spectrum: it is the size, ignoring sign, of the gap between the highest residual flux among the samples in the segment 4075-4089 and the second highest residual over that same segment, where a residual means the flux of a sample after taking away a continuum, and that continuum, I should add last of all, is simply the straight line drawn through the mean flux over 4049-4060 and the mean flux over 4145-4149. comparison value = 0.30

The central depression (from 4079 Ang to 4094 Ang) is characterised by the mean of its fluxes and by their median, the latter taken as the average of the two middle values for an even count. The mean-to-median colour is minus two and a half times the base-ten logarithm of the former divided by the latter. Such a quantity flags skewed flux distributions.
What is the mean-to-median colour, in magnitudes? 0.019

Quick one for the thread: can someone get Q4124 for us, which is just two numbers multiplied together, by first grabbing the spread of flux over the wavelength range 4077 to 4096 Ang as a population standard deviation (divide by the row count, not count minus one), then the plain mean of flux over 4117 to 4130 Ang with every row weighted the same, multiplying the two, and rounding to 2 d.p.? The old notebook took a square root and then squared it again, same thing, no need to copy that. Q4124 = 1.08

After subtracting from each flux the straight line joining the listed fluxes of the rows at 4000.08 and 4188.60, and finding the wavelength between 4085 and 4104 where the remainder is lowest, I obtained 4085.72 Ang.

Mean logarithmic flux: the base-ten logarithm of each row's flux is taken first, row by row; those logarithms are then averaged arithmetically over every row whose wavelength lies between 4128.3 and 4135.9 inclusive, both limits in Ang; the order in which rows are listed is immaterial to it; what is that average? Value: 0.485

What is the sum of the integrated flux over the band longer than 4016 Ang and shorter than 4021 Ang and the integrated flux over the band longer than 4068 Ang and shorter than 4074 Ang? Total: 32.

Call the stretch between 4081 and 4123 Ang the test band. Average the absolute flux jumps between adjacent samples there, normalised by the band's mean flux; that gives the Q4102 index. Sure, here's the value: 0.079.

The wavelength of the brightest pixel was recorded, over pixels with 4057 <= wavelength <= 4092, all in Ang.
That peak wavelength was 4057.59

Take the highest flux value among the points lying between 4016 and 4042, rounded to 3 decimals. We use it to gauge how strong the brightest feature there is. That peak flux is 3.552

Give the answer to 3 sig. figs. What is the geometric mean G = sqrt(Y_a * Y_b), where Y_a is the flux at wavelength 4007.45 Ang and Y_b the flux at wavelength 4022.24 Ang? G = 3.07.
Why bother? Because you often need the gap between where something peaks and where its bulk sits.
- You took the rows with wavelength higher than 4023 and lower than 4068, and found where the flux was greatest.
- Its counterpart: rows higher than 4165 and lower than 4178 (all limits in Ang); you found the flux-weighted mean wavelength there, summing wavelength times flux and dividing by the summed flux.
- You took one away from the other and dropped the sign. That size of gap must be 115.4 Ang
